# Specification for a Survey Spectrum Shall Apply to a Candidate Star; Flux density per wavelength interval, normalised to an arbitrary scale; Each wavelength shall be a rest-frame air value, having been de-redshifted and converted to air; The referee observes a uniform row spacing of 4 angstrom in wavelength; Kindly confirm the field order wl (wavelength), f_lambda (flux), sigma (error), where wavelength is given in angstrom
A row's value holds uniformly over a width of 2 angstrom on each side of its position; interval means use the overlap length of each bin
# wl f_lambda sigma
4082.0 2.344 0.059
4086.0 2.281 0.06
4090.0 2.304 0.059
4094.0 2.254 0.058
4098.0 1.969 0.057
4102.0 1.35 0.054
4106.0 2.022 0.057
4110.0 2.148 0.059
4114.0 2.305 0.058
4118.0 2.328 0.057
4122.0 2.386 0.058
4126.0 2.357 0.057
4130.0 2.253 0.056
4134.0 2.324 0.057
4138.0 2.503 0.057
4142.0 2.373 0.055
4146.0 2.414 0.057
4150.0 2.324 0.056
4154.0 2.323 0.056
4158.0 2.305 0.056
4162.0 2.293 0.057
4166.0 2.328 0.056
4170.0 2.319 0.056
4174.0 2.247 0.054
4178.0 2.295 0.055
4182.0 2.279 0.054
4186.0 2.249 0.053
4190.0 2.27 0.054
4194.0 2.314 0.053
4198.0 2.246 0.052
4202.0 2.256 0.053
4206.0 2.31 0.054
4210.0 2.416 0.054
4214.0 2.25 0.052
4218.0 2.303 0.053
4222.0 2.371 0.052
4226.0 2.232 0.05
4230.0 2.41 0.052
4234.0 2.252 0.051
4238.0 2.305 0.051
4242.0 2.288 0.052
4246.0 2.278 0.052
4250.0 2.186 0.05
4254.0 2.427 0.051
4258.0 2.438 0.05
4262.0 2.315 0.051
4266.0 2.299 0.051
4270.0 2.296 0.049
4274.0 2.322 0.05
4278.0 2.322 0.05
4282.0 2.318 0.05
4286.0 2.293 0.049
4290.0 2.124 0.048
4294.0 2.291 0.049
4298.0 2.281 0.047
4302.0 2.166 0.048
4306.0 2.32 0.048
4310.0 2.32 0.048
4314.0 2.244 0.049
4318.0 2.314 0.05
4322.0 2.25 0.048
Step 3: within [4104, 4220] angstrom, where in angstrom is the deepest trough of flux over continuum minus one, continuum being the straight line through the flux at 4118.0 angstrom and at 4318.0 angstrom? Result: 4106.0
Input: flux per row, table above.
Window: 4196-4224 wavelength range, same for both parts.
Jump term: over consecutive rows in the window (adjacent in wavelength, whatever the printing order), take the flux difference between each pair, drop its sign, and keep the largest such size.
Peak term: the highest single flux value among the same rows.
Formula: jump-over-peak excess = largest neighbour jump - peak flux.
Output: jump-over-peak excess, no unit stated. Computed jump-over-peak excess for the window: -2.25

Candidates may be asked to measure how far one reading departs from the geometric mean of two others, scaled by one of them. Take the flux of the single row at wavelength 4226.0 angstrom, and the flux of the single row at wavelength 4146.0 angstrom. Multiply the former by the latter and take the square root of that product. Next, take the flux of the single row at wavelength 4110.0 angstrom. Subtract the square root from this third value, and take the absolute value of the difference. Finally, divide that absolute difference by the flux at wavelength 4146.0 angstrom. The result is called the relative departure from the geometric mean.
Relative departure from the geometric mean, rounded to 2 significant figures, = 0.072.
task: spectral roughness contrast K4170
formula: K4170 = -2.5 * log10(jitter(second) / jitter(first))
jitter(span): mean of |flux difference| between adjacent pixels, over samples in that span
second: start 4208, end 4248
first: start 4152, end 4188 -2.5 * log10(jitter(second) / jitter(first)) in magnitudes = -1.2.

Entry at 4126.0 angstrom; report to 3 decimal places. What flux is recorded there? 2.357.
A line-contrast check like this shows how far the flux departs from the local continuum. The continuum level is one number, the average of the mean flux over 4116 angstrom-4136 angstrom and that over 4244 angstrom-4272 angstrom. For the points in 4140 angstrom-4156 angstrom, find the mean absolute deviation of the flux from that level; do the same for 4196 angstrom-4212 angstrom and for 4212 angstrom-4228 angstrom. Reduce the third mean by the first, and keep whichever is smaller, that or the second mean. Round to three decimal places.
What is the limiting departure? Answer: 0.024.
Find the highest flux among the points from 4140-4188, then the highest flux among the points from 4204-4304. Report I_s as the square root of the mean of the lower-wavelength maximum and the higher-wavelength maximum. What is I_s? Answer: 1.558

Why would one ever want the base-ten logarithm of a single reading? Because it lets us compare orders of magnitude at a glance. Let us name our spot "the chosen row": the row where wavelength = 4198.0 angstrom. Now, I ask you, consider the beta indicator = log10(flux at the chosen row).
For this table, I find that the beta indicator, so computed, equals 0.351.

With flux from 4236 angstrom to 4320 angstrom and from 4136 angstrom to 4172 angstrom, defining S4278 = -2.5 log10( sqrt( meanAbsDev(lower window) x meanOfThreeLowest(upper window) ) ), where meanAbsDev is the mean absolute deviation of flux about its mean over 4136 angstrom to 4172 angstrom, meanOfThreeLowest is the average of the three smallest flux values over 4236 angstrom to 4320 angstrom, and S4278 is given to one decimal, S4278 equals 1.2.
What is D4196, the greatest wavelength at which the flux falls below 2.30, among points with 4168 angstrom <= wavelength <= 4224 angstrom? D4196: 4214.0 angstrom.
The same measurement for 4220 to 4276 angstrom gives 4270.0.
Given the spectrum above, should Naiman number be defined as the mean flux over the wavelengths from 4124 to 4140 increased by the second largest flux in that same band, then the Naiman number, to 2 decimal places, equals 4.72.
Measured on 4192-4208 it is 4.59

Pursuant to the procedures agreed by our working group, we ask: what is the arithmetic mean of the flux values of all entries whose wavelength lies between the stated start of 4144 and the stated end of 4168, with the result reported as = 2.33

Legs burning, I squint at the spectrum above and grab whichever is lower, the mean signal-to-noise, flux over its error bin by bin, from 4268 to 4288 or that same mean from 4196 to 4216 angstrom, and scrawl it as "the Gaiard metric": 43.3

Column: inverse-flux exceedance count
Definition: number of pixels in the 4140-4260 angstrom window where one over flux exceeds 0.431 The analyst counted 20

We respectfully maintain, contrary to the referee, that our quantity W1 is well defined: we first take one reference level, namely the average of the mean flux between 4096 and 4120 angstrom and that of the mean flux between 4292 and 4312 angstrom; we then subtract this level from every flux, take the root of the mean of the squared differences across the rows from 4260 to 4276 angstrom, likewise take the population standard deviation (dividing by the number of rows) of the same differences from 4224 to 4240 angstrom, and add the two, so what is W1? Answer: 0.23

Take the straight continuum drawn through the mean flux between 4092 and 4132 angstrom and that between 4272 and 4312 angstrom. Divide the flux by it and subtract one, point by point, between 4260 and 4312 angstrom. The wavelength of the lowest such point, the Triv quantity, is 4290.0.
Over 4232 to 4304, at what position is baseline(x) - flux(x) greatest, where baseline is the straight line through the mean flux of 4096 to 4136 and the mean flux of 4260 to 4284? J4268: 4290.0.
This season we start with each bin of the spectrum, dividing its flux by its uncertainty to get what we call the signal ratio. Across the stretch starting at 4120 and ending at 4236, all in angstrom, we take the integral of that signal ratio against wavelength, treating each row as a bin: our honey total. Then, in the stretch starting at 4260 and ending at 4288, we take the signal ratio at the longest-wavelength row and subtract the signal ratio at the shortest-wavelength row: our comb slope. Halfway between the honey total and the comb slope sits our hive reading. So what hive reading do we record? 2470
